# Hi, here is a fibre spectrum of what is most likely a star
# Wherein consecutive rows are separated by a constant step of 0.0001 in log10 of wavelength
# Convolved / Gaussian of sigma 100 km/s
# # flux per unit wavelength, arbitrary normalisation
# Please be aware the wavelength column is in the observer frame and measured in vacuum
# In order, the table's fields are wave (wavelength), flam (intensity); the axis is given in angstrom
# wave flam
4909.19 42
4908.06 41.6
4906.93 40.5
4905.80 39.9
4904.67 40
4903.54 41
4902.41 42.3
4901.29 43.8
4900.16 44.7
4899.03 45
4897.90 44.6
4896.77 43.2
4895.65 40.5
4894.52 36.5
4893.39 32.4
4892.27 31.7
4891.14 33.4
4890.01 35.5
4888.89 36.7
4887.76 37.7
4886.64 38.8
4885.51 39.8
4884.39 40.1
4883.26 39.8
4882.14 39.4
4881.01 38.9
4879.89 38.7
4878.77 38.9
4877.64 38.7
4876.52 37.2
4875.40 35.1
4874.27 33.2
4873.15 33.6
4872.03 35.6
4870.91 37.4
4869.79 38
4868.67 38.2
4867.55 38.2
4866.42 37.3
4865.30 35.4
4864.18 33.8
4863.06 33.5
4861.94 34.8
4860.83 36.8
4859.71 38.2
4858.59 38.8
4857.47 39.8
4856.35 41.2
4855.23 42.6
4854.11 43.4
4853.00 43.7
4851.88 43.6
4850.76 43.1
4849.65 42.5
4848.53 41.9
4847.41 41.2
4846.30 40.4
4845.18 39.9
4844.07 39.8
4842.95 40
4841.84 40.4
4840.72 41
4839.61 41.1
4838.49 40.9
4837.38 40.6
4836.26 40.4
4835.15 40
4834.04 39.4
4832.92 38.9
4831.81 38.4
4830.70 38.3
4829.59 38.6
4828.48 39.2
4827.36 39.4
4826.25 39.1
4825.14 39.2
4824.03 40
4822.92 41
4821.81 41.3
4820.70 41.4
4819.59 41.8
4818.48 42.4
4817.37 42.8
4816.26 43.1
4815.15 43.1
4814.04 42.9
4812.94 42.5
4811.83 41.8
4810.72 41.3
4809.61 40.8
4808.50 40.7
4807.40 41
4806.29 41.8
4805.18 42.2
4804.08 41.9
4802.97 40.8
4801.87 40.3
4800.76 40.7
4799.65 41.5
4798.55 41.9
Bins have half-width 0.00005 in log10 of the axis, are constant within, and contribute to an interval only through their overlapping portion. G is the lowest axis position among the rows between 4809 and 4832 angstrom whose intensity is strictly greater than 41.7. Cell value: 4811.83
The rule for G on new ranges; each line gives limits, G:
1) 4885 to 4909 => 4896.77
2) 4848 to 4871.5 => 4848.53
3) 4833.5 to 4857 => 4848.53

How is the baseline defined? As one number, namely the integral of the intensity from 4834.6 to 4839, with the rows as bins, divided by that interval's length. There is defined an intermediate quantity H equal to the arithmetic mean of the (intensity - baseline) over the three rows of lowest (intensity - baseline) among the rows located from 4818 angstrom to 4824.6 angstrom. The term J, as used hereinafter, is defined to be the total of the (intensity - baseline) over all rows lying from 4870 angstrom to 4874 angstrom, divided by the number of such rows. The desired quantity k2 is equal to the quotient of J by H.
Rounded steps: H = 0.3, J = -4.9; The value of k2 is -17.4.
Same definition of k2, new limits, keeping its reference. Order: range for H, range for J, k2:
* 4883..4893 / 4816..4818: -0.4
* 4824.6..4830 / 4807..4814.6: -0.7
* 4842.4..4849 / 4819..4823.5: -1.5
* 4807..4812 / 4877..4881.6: -4.8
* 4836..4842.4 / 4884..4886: 34.9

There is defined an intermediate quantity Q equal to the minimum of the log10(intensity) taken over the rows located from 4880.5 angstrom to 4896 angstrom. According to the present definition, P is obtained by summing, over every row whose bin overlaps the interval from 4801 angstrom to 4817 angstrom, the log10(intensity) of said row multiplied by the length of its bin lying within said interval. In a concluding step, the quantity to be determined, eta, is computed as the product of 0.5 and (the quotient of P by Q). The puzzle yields 8.64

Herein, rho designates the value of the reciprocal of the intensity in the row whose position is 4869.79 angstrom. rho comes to 0.0263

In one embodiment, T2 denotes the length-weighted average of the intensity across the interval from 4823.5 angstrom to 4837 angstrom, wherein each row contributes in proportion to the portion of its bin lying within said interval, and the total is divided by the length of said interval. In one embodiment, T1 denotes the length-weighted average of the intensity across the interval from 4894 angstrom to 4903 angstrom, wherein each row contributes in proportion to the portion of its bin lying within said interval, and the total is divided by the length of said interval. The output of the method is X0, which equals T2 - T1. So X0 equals -3.4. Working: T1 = 42.6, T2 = 39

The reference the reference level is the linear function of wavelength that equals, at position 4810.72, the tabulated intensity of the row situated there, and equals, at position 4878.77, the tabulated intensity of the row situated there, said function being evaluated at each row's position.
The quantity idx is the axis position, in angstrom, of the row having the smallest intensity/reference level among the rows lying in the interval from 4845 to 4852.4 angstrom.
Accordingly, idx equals 4845.18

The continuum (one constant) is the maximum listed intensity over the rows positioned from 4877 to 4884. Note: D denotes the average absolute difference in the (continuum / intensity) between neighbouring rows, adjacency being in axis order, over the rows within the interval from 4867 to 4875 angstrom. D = 0.026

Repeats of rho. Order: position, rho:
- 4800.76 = 0.0246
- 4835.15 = 0.0250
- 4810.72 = 0.0242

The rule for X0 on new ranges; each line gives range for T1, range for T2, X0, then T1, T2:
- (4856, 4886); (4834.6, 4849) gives 3.2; 37.4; 41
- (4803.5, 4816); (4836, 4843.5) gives -1.2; 41.8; 41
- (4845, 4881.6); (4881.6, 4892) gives -0.8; 38.6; 38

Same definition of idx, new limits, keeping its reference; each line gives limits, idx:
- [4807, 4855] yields 4830.70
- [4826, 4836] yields 4830.70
